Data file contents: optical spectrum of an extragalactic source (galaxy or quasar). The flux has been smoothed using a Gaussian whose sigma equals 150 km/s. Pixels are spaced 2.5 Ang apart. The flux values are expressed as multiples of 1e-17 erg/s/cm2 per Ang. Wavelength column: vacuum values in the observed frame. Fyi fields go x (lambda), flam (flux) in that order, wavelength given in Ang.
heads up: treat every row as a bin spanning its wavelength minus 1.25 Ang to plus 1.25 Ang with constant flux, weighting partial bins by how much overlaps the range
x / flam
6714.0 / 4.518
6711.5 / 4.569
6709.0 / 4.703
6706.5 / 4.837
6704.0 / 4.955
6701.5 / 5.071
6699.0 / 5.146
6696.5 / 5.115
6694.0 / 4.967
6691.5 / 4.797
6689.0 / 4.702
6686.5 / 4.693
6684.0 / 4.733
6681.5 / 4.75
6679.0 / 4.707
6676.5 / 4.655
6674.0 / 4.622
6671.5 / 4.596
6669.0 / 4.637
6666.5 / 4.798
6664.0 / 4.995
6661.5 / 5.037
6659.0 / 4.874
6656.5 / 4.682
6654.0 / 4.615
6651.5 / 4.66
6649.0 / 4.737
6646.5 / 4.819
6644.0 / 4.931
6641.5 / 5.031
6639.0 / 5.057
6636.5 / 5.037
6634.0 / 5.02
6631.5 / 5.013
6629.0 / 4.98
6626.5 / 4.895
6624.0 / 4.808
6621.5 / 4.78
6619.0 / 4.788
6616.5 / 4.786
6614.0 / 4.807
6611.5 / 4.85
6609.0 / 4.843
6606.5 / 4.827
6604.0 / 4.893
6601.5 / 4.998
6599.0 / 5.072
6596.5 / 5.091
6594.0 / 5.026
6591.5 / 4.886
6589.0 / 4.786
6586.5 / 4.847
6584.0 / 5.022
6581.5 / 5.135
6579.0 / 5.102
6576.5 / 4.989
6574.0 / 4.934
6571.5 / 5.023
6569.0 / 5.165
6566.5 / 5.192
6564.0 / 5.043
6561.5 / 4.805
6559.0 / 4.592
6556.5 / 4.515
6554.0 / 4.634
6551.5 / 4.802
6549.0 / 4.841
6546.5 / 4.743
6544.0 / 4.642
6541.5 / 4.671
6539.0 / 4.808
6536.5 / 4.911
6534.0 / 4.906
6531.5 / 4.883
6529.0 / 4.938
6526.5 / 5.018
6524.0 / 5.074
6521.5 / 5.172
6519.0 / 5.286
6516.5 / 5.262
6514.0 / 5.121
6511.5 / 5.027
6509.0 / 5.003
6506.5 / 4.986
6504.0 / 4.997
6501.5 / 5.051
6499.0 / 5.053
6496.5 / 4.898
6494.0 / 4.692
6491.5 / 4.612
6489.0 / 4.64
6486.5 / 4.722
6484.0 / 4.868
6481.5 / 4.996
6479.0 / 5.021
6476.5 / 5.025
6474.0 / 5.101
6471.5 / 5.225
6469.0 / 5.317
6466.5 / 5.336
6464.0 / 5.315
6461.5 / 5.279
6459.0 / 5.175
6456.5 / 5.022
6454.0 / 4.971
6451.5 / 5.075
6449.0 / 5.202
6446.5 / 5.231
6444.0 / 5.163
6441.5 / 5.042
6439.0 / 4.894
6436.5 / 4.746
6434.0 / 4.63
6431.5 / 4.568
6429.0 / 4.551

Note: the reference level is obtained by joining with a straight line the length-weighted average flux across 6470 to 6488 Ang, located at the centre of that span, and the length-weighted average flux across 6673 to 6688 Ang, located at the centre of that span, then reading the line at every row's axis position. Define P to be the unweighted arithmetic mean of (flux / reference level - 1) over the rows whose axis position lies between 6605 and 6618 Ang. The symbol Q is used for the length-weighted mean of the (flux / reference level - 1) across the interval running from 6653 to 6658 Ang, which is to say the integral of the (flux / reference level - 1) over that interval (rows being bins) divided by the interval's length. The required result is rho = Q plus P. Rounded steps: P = 0.005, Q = -0.015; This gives -0.01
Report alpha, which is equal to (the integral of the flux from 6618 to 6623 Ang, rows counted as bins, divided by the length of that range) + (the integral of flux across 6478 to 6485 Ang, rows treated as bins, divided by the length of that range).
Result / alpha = 9.7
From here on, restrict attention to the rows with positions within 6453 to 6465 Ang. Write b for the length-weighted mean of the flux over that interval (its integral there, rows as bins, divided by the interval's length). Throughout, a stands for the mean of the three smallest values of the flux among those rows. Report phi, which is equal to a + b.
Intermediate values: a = 5.06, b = 5.15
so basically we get 10.2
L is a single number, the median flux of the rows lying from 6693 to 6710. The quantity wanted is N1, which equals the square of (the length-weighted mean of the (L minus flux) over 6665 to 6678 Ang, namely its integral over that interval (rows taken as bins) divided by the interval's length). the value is 0.09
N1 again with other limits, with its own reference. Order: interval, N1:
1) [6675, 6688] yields 0.07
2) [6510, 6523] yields 0.04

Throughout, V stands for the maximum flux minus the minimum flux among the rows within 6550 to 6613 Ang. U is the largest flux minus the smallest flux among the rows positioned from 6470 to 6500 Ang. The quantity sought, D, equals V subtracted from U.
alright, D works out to -0.1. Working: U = 0.61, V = 0.68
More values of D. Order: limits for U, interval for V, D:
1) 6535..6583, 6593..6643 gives 0.4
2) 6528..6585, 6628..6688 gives 0.2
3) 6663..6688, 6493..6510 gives 0.0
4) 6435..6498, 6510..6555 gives 0.1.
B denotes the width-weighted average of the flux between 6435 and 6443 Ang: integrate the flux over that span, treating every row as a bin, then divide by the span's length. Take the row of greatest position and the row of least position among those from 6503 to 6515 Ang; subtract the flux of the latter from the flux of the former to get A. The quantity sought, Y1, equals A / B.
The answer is 0.03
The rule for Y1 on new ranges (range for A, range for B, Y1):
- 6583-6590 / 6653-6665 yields -0.05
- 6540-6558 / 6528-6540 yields -0.03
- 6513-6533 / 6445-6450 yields -0.05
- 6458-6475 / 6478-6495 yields -0.02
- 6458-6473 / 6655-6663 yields 0.01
